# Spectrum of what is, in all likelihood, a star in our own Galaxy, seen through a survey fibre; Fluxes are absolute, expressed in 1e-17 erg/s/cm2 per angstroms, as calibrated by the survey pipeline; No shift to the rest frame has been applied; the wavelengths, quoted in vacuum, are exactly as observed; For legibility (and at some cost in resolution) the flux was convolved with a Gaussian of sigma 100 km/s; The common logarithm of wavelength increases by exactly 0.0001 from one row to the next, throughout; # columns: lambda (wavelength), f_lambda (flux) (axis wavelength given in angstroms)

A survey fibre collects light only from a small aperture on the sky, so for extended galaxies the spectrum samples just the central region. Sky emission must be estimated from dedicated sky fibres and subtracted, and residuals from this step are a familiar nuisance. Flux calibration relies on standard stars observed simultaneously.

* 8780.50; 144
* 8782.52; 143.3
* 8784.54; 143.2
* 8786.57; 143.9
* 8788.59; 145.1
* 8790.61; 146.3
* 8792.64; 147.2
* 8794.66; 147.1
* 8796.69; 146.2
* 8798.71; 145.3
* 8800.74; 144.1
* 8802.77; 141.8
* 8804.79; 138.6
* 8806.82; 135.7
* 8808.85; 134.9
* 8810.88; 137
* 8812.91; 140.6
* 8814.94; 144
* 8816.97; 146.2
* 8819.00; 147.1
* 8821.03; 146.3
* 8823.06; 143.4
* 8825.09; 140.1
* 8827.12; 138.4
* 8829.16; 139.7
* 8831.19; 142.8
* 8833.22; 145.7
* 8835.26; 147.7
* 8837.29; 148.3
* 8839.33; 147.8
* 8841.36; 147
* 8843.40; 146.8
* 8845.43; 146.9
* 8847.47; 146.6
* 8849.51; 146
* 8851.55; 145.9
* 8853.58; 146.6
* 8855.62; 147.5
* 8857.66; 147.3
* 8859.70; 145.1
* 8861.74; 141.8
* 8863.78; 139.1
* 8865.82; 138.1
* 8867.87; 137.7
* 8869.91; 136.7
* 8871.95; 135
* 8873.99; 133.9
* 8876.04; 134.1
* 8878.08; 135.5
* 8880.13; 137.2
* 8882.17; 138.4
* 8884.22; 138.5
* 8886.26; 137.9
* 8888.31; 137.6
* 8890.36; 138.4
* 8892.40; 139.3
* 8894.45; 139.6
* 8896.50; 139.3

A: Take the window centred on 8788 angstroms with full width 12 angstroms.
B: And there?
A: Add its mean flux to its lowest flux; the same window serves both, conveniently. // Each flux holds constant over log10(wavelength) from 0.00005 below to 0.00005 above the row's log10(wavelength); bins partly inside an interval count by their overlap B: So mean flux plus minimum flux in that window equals 288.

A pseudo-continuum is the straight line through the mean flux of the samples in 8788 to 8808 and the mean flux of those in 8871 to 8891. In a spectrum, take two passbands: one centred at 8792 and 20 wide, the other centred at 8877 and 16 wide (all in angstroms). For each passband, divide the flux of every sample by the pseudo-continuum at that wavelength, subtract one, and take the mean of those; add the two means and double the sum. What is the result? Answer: 0.00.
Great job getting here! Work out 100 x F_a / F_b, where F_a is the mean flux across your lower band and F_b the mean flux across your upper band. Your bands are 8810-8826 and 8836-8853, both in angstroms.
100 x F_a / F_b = 97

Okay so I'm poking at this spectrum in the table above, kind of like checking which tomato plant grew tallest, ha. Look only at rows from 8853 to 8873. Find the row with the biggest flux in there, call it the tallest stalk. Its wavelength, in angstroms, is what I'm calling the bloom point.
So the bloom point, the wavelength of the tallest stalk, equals 8855.62 angstroms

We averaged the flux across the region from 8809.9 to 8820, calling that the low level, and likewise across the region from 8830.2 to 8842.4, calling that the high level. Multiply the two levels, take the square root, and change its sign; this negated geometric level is -145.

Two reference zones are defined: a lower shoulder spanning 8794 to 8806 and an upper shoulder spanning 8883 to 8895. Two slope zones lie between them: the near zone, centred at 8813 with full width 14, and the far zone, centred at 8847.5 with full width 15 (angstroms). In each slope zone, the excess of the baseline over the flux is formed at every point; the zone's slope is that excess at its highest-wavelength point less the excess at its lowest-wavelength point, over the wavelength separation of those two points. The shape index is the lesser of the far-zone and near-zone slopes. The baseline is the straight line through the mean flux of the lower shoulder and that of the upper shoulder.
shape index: -1.0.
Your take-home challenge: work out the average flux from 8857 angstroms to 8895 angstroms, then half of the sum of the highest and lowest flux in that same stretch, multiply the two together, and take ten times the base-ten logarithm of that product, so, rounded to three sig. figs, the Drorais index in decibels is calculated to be 42.9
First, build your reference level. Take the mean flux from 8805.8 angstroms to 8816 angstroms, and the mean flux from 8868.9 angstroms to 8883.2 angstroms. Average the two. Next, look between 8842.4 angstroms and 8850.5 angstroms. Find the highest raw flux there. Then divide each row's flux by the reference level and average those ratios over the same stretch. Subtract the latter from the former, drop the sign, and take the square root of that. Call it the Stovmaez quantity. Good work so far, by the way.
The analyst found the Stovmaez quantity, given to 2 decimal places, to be 12.08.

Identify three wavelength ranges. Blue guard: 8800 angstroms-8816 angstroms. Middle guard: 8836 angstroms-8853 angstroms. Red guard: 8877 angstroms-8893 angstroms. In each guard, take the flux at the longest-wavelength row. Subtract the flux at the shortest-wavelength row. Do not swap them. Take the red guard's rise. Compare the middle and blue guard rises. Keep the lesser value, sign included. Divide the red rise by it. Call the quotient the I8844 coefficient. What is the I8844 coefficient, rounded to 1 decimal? -1.6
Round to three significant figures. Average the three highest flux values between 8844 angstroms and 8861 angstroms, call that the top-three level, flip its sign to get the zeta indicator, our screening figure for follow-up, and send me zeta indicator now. -147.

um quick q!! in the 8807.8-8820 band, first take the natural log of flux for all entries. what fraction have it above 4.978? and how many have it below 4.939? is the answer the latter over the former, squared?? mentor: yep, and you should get 36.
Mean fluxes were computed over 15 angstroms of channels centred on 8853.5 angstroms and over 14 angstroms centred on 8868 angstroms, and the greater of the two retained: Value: 146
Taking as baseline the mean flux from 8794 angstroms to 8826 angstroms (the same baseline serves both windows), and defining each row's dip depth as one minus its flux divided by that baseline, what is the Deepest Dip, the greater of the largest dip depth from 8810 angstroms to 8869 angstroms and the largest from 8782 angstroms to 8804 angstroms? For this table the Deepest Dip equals 0.038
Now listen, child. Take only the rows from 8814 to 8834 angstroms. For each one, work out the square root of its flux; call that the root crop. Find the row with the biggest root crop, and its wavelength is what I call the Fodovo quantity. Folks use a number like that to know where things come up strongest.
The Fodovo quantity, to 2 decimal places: 8819.00 angstroms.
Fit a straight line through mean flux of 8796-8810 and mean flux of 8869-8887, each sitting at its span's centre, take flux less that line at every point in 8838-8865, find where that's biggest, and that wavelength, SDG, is 8855.62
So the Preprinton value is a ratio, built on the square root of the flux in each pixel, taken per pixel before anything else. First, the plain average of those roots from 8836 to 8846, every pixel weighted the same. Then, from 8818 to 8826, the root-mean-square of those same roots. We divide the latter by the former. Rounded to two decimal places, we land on 0.99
